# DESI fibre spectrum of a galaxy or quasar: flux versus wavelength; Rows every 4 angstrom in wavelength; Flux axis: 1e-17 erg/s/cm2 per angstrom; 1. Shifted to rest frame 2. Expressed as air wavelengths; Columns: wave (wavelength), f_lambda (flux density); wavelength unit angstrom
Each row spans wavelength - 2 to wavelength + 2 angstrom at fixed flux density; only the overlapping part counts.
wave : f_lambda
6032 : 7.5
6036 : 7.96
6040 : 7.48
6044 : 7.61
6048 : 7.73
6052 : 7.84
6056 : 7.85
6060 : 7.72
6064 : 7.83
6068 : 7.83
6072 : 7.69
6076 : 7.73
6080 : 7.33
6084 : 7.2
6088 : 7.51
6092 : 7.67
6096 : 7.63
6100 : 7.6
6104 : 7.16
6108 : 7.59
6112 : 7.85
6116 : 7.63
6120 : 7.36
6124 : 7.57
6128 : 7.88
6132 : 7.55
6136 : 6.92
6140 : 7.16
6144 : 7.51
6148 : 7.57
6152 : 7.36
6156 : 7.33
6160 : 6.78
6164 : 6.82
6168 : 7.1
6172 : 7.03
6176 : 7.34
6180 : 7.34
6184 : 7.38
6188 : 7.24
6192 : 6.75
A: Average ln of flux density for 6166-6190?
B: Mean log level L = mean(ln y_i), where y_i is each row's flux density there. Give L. 1.98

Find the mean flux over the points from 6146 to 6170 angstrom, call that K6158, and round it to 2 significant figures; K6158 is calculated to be 7.2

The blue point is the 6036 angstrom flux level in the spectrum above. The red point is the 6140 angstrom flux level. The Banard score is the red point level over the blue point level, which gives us 0.90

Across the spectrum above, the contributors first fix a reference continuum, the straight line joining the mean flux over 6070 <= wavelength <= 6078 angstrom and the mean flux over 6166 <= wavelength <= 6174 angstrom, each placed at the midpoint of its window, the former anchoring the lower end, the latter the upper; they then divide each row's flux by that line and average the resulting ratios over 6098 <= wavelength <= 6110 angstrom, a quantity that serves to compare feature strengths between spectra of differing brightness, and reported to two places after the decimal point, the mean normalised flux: 0.99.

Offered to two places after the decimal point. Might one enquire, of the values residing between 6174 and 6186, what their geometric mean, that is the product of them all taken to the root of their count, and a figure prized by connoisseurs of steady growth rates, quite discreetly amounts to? 7.35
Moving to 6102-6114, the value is 7.53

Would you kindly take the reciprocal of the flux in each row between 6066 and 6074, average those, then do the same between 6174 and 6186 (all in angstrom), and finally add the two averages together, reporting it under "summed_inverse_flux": 0.265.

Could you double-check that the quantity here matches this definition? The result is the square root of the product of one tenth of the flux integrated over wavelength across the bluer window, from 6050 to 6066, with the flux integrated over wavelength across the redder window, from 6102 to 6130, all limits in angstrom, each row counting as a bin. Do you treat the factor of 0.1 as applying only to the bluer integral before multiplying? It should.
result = 51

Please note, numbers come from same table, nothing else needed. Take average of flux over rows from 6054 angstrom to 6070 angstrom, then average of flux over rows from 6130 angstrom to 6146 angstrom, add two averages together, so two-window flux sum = 15.1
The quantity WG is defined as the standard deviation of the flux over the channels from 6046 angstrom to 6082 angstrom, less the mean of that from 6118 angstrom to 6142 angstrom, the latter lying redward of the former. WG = -7.25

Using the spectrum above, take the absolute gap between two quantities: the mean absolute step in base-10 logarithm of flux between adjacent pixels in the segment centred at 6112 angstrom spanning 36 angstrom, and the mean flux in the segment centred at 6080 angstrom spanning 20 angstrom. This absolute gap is 7.48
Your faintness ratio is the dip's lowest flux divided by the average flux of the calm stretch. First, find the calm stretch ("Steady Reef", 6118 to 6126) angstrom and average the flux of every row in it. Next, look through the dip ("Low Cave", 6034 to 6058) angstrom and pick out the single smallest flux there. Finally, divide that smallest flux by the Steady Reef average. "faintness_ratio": 1.00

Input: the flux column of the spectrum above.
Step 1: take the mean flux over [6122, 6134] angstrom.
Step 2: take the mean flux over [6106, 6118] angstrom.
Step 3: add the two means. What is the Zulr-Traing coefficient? 15.4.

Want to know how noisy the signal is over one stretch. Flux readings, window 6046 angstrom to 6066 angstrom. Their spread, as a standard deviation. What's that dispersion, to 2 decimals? 0.06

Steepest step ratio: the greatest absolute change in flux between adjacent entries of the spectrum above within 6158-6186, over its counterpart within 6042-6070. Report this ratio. 2.4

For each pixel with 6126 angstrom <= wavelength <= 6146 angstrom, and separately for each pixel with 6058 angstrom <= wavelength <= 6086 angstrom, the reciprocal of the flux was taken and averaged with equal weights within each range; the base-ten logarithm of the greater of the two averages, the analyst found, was -0.869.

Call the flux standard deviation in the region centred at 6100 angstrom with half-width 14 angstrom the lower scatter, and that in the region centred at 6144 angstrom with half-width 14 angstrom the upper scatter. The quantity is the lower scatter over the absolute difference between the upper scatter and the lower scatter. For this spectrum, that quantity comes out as 8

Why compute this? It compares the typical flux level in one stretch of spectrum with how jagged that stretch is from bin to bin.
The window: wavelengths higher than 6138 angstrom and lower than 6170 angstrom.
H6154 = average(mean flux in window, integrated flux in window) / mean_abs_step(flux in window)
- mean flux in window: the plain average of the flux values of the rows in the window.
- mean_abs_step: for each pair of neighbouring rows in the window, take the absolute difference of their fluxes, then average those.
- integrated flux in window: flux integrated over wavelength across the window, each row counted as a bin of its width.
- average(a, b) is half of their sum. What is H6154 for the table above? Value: 547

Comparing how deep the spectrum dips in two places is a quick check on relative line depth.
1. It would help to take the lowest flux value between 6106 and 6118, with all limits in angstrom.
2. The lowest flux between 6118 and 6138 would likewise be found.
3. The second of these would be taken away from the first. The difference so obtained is 0.67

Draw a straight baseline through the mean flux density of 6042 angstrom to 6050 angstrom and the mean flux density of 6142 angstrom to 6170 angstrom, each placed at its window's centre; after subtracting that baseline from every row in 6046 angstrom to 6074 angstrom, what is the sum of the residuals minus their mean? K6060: 1.0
